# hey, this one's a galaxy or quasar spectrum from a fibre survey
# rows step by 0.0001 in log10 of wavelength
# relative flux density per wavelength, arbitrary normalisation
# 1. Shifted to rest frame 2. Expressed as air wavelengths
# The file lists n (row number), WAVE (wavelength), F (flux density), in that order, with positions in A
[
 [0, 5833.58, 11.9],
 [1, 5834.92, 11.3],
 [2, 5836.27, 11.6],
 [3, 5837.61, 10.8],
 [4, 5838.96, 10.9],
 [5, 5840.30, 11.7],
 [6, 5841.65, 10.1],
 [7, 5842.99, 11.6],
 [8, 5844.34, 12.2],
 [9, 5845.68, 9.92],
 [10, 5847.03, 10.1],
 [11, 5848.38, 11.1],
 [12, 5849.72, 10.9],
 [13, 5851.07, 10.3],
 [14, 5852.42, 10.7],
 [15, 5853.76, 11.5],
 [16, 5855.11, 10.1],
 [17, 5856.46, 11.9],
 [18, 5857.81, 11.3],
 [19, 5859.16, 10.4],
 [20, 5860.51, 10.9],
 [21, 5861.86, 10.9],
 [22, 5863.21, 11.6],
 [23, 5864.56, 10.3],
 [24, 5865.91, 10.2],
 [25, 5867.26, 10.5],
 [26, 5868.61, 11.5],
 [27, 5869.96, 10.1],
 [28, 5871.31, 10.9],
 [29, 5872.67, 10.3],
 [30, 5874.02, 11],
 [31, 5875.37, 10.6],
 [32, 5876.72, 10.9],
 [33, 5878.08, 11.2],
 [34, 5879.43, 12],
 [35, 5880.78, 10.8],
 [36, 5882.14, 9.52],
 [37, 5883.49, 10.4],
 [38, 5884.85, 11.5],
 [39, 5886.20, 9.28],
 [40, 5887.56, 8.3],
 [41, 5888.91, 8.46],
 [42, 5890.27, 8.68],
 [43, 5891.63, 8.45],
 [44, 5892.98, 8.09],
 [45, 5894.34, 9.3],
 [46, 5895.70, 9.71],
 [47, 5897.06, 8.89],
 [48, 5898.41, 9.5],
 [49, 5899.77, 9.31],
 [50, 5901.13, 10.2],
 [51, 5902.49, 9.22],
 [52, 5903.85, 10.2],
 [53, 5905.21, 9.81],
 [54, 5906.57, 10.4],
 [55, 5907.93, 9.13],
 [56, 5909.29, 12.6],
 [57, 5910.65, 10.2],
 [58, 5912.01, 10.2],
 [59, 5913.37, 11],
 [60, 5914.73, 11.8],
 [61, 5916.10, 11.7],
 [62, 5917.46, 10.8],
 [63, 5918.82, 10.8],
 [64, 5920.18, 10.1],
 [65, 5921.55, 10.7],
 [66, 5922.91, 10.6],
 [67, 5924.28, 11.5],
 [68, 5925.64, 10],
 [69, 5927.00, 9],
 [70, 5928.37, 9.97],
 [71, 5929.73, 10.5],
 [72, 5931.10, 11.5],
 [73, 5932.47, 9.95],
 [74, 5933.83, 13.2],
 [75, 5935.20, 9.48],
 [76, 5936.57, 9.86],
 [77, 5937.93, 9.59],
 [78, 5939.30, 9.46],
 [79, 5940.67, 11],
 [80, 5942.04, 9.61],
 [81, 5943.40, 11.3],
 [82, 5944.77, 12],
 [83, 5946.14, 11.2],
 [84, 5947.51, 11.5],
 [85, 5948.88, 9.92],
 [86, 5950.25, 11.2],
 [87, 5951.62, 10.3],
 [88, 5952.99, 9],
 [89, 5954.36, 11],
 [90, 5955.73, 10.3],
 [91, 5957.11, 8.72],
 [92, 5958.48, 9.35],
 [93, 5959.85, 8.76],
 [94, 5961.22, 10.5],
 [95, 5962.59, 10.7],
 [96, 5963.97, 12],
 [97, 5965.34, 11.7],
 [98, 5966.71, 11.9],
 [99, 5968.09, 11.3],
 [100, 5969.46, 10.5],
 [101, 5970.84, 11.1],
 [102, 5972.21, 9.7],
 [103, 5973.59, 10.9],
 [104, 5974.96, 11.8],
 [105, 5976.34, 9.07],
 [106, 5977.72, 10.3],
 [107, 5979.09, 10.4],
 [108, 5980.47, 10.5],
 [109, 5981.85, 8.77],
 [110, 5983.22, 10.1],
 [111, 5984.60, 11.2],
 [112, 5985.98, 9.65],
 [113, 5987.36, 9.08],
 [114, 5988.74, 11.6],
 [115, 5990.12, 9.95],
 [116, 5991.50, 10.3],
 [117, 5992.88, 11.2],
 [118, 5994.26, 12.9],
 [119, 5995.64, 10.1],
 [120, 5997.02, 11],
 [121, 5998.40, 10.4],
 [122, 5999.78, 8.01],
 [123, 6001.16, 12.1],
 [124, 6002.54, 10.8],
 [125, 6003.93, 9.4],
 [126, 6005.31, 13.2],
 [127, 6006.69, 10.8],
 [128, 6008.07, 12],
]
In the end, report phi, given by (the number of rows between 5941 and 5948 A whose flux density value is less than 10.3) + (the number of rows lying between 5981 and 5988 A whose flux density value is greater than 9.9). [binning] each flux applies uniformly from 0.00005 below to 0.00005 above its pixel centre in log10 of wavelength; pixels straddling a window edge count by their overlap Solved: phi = 3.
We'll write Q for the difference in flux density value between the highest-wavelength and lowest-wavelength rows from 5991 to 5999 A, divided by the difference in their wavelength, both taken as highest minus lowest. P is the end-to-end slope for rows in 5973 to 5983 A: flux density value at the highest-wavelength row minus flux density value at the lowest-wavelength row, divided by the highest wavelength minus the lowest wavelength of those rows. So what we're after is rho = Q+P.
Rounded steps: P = -0.258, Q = 0.01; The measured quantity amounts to -0.24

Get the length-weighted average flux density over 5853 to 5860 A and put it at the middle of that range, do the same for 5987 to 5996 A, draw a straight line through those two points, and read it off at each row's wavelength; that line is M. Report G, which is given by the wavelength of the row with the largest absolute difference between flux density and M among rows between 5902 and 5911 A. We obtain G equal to 5907.93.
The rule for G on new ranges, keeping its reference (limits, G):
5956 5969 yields 5957.11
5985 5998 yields 5994.26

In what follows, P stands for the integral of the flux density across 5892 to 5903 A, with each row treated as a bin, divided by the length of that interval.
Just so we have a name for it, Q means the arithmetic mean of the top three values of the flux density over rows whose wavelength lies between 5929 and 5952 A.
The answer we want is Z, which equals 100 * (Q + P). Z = 2149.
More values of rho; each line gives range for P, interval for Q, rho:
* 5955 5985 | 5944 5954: -0.33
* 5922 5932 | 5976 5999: 0.17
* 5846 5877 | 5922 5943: -0.02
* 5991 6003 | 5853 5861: -0.04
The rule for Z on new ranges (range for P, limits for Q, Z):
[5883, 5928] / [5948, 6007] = 2273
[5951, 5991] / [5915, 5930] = 2168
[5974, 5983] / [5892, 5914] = 2150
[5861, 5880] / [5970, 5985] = 2222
